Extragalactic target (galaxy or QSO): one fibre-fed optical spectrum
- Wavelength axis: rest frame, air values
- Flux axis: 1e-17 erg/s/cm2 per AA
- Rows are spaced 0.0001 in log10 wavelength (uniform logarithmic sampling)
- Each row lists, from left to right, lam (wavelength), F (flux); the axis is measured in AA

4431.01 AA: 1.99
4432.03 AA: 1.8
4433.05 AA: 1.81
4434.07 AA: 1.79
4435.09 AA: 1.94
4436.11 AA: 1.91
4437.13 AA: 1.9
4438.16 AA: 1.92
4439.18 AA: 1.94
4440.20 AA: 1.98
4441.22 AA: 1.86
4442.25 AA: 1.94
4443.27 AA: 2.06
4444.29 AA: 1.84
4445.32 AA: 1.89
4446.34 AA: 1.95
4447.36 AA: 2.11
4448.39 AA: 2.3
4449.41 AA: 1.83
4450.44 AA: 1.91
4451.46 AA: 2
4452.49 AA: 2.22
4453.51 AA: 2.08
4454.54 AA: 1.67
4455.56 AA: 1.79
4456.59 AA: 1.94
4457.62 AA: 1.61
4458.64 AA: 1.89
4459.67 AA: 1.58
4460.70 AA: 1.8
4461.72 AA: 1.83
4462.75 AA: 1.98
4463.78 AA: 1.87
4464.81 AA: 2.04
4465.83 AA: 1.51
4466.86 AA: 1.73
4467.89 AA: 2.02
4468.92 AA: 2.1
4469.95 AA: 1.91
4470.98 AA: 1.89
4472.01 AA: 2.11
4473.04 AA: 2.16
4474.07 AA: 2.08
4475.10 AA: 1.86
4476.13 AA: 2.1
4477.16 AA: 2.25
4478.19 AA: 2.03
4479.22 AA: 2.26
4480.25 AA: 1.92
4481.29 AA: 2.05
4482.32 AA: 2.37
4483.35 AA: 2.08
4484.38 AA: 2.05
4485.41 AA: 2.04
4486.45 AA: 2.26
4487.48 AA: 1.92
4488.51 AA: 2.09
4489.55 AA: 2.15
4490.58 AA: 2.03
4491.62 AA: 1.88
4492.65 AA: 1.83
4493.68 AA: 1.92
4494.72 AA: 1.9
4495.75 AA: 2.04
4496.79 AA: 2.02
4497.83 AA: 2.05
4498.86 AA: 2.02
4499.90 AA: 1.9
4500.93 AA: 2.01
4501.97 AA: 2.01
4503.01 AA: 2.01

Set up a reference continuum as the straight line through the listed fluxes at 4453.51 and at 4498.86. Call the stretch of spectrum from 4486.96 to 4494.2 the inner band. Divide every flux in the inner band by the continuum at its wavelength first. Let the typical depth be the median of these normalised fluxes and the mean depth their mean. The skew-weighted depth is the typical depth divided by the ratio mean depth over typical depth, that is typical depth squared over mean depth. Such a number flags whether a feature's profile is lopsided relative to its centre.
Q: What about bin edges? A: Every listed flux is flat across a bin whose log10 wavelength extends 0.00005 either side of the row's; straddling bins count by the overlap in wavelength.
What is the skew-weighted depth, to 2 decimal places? 0.92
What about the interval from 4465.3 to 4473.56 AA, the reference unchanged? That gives 0.97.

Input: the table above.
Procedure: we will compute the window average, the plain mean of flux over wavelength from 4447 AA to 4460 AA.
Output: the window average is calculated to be 1.92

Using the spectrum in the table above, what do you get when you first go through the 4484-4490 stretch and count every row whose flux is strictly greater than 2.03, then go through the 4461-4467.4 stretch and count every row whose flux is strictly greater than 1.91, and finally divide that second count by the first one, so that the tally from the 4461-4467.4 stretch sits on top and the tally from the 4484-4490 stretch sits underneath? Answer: 0.40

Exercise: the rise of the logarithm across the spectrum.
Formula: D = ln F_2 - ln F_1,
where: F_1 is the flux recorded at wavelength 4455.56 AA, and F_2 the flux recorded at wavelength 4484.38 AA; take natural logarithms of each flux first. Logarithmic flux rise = 0.14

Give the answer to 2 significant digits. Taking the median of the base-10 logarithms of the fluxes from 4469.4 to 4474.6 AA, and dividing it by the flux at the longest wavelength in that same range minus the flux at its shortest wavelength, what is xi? 1.9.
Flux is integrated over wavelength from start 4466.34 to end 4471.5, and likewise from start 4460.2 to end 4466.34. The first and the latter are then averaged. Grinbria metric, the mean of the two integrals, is 10.6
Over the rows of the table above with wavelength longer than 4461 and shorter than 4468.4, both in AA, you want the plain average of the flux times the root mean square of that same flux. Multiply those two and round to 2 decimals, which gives 3.45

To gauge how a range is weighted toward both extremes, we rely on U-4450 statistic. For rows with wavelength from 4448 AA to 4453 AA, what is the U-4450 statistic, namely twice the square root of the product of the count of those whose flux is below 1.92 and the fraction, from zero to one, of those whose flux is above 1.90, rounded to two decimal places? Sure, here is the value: 2.53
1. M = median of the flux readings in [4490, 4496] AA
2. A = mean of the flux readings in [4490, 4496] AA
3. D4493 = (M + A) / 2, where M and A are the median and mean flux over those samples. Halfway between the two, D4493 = 1.92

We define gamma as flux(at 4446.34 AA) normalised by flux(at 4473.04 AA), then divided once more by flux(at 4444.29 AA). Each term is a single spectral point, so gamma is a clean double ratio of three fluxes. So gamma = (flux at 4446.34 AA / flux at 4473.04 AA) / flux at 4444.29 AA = 0.491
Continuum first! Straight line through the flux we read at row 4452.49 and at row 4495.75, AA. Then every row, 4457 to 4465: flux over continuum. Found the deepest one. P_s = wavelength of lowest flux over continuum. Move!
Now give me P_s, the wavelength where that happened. 4459.67 AA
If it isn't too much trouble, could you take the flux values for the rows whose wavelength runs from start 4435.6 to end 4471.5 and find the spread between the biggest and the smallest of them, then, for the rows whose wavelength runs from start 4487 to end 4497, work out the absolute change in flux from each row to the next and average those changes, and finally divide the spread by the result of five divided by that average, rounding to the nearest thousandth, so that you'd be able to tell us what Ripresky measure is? 0.014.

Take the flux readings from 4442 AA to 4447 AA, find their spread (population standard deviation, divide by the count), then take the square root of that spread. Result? 0.271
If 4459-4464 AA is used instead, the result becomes 0.362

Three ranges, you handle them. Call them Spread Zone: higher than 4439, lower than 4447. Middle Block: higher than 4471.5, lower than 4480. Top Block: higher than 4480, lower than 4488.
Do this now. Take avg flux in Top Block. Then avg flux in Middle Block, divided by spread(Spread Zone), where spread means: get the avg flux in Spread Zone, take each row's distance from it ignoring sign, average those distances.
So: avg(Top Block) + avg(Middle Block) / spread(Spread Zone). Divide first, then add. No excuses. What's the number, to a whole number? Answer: 43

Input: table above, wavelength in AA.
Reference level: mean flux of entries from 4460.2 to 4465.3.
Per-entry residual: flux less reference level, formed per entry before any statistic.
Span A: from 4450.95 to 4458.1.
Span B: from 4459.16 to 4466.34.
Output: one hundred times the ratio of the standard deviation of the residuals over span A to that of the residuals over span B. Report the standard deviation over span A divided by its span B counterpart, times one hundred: 114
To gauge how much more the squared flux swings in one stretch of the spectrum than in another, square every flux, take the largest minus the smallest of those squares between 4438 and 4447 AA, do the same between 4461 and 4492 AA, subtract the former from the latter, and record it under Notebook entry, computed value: 2.5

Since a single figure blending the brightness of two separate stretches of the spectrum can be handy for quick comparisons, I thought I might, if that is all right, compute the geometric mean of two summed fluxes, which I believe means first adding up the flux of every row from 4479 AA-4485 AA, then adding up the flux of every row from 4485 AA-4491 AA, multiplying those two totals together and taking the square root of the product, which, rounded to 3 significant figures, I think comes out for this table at 12.6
